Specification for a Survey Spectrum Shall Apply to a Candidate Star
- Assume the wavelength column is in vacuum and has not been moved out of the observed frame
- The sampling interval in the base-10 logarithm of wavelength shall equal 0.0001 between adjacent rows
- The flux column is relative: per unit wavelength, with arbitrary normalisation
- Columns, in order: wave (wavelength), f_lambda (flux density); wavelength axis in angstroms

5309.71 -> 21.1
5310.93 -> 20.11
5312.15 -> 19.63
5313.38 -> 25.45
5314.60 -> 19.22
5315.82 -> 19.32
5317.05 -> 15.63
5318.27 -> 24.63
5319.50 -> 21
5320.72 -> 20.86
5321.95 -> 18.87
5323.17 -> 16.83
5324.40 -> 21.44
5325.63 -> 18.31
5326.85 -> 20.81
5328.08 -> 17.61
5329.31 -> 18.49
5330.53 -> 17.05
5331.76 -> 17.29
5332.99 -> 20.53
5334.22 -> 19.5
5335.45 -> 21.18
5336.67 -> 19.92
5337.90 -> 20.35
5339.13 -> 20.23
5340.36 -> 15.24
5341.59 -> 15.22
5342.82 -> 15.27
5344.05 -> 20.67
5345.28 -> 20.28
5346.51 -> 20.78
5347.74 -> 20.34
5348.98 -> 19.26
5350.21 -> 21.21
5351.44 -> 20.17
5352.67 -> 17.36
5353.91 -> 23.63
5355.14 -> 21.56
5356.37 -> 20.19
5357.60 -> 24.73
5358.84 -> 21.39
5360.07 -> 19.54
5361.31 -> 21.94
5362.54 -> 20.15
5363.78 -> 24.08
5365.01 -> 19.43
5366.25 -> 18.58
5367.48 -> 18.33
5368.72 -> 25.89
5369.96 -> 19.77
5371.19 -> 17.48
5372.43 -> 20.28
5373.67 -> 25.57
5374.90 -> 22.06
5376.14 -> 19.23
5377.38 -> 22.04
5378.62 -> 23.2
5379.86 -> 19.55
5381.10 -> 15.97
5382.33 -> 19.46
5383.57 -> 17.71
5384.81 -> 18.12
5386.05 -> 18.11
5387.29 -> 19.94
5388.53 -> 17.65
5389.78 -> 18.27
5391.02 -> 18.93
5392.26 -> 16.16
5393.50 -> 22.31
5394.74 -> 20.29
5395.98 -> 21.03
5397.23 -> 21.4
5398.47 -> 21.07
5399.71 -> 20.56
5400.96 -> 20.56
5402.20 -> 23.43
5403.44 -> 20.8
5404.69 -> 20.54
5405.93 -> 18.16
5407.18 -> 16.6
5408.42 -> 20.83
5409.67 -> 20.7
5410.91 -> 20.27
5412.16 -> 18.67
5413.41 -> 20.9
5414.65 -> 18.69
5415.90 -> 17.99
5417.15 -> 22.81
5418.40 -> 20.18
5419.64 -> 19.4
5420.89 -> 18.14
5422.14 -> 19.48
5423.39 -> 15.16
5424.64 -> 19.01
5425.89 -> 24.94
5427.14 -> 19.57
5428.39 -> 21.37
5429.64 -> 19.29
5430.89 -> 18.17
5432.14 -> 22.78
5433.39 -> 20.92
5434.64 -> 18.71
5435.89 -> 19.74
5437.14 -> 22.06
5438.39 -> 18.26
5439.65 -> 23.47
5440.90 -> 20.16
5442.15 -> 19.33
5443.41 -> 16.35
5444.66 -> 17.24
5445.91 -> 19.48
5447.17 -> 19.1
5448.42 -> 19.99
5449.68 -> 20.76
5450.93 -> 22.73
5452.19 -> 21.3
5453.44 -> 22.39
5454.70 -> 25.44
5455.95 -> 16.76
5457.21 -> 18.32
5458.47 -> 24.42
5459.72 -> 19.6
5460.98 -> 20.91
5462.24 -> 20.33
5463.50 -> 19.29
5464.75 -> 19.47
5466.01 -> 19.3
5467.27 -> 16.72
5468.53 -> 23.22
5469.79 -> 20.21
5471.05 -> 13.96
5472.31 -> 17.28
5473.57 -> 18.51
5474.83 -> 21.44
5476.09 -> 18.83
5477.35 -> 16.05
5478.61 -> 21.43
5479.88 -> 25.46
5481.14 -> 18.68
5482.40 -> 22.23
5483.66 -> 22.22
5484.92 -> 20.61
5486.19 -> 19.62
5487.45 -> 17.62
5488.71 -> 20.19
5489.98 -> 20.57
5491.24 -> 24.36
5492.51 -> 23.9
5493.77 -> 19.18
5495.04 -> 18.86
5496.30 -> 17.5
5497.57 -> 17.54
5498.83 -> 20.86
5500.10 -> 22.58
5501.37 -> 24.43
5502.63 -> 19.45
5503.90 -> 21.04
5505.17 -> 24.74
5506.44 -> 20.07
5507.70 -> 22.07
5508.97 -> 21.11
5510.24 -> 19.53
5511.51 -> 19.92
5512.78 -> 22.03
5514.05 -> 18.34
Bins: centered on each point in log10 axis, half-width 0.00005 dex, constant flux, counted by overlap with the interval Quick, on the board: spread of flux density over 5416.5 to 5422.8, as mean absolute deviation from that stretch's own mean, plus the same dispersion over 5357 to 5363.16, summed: 2.62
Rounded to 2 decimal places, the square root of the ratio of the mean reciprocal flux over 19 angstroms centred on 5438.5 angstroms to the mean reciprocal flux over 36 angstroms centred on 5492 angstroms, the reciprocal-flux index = 1.03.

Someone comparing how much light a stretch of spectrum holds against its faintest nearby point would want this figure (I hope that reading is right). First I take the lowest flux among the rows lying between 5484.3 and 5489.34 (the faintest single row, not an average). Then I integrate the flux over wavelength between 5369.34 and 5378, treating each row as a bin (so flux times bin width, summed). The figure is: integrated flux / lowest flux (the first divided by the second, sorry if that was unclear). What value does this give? 10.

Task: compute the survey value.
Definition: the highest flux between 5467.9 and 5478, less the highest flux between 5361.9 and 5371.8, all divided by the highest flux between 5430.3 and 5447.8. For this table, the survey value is -0.11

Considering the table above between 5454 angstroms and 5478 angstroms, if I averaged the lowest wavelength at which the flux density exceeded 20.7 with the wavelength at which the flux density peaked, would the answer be 5454.7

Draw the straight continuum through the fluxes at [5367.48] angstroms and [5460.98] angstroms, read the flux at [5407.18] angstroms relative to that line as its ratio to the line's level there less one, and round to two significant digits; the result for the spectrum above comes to -0.15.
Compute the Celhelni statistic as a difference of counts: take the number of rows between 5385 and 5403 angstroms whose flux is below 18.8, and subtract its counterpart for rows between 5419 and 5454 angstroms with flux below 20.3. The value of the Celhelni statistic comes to -14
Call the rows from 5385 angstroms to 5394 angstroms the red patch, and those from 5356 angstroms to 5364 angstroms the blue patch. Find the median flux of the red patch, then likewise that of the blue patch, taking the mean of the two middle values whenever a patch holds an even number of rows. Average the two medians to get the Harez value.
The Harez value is 19.8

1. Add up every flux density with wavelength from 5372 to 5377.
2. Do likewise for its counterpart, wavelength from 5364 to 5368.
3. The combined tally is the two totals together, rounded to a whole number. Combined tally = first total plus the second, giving 143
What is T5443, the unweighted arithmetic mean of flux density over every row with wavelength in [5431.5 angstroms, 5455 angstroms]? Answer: 20.5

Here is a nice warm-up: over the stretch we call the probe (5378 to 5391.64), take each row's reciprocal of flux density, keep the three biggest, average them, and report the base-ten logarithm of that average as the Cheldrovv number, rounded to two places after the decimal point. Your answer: -1.23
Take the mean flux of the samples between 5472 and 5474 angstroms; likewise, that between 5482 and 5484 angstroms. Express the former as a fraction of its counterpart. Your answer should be 0.81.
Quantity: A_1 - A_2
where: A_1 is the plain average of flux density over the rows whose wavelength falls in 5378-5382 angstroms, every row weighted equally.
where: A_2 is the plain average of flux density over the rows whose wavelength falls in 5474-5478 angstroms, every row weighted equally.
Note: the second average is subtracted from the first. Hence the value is 1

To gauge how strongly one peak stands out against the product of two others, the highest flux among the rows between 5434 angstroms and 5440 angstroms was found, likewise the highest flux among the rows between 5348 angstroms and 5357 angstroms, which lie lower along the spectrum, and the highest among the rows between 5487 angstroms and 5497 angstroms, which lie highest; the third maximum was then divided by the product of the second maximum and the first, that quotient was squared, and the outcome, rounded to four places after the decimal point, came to 0.0019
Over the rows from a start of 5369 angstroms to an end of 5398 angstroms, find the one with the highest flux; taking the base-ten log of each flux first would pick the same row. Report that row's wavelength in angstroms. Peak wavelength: 5373.67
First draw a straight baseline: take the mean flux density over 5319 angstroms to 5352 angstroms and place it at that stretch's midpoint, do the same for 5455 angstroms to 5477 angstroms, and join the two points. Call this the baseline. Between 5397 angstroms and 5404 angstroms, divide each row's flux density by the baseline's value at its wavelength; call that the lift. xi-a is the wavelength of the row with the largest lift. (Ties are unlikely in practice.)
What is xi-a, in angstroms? 5402.20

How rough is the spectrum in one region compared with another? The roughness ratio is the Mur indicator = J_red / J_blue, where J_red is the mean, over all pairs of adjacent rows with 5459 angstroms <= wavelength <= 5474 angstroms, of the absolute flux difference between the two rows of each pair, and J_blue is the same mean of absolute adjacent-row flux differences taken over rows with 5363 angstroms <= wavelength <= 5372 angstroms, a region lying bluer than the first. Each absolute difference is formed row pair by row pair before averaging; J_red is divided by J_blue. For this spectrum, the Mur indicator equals 0.66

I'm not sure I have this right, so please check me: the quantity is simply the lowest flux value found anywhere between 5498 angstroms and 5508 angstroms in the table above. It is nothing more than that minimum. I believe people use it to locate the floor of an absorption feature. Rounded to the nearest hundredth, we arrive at 19.45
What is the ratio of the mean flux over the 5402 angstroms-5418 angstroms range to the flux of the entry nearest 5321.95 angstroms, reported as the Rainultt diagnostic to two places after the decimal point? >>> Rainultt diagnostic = 1.06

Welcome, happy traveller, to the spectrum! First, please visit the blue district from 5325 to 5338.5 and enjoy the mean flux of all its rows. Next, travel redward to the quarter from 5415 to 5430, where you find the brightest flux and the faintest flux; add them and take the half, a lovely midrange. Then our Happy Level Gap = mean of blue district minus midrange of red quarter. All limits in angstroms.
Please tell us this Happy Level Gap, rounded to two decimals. -0.86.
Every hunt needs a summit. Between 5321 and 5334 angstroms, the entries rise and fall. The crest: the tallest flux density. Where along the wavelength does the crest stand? 5324.40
